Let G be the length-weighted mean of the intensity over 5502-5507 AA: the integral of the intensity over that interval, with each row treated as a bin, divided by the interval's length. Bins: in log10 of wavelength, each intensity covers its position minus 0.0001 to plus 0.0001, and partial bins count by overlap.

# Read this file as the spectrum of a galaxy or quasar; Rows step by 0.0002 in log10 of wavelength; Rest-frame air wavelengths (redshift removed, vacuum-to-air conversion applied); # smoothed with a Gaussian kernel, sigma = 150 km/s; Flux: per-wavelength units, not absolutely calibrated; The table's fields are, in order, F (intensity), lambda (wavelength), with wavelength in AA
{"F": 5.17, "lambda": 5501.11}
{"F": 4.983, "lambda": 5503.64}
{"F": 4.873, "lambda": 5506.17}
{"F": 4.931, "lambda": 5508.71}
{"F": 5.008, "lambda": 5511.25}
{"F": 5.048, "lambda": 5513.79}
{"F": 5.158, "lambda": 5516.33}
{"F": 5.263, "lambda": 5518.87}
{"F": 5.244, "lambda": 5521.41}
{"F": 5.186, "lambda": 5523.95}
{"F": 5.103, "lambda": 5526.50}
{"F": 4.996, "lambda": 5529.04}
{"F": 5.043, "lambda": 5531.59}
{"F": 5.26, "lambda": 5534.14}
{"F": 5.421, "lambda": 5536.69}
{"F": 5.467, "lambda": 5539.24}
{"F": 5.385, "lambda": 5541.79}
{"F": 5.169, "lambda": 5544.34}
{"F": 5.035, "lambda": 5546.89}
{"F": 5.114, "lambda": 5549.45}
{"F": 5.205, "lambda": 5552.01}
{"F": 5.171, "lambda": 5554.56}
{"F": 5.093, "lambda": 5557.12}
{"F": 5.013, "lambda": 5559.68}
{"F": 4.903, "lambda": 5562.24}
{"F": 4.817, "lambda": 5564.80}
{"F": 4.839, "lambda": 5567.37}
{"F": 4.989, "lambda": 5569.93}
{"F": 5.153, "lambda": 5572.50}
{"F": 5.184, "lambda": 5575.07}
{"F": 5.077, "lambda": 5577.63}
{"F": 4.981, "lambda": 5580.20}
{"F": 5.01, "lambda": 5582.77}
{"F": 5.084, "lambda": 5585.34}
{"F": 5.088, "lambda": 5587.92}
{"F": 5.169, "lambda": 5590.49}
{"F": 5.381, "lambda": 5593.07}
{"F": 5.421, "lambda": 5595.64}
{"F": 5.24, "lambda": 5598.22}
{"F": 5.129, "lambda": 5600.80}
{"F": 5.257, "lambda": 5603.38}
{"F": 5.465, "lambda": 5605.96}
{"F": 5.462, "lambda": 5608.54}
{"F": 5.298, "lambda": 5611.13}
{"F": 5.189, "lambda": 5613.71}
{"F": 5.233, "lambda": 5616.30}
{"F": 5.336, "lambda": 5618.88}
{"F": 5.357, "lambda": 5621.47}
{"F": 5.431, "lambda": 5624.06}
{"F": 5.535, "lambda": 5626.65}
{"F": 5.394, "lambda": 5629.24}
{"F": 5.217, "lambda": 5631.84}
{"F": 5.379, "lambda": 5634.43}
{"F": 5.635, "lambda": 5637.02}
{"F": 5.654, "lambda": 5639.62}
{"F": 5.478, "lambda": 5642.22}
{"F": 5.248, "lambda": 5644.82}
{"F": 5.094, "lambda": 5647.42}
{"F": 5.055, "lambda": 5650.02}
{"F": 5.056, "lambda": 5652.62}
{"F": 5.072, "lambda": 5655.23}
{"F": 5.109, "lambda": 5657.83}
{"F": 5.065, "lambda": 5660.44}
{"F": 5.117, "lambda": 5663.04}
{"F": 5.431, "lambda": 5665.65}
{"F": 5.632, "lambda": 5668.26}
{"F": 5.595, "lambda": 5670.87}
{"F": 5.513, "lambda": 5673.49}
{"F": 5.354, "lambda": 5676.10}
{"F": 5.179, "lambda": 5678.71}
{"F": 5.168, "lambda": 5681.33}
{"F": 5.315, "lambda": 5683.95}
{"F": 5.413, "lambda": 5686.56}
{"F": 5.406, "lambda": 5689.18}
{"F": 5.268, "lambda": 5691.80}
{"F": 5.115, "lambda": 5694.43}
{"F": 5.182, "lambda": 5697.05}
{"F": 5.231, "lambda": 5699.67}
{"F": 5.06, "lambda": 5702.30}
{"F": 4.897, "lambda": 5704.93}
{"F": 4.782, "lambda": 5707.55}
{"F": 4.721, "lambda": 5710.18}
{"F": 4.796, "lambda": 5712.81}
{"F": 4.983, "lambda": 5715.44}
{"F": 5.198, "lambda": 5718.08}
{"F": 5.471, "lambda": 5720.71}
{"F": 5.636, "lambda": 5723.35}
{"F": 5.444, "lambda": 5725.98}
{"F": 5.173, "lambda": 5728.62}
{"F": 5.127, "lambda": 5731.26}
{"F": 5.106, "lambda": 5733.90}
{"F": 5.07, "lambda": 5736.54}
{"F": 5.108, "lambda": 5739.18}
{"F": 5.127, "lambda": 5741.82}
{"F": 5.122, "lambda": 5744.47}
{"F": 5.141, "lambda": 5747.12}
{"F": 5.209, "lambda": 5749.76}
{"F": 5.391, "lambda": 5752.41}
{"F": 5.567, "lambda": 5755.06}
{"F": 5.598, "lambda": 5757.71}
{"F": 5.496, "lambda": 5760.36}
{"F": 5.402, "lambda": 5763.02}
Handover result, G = 4.96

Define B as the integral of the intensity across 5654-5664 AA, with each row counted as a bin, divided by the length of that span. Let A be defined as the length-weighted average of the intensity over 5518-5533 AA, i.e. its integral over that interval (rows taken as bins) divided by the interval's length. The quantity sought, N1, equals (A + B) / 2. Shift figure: 5.12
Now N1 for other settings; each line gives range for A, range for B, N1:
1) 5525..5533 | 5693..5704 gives 5.09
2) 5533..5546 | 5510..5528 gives 5.24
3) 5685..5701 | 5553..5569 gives 5.12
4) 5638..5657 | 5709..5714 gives 5.00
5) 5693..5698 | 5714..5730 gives 5.23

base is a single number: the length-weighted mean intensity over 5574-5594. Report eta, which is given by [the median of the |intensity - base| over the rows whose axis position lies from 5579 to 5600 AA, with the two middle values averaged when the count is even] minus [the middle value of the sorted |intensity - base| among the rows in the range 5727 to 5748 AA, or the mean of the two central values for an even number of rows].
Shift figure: 0.10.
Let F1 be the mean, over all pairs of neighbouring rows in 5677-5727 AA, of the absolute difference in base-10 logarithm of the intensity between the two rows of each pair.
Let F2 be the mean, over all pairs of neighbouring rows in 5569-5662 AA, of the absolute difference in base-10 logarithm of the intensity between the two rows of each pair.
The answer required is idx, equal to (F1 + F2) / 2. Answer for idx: 0.0095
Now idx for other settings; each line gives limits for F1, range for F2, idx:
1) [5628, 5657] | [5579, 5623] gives 0.0089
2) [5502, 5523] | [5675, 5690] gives 0.0068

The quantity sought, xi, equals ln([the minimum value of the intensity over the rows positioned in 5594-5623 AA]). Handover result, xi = 1.63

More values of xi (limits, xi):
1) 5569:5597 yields 1.61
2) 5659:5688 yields 1.62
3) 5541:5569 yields 1.57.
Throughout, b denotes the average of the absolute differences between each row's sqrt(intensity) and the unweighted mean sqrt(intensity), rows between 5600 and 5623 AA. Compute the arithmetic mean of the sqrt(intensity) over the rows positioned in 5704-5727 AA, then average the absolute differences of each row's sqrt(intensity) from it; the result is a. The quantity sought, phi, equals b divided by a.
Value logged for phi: 0.3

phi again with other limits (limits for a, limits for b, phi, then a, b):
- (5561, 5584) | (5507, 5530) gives 1.0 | 0.022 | 0.021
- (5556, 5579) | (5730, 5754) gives 0.6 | 0.024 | 0.014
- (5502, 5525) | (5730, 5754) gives 0.5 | 0.027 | 0.014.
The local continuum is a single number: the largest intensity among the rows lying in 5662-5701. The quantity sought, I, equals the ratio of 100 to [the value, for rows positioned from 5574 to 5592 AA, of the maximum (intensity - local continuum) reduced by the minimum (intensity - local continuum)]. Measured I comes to 493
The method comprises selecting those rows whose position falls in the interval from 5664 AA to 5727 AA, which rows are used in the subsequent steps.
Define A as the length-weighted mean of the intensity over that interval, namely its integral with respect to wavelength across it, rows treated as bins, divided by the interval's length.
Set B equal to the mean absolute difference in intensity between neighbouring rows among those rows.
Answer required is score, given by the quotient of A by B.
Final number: 41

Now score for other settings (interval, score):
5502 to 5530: 66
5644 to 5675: 59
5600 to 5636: 48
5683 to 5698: 57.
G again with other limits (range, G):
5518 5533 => 5.14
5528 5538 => 5.18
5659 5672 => 5.36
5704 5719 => 4.89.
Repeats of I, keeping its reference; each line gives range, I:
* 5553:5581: 272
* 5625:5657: 167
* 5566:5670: 123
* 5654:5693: 176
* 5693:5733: 109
